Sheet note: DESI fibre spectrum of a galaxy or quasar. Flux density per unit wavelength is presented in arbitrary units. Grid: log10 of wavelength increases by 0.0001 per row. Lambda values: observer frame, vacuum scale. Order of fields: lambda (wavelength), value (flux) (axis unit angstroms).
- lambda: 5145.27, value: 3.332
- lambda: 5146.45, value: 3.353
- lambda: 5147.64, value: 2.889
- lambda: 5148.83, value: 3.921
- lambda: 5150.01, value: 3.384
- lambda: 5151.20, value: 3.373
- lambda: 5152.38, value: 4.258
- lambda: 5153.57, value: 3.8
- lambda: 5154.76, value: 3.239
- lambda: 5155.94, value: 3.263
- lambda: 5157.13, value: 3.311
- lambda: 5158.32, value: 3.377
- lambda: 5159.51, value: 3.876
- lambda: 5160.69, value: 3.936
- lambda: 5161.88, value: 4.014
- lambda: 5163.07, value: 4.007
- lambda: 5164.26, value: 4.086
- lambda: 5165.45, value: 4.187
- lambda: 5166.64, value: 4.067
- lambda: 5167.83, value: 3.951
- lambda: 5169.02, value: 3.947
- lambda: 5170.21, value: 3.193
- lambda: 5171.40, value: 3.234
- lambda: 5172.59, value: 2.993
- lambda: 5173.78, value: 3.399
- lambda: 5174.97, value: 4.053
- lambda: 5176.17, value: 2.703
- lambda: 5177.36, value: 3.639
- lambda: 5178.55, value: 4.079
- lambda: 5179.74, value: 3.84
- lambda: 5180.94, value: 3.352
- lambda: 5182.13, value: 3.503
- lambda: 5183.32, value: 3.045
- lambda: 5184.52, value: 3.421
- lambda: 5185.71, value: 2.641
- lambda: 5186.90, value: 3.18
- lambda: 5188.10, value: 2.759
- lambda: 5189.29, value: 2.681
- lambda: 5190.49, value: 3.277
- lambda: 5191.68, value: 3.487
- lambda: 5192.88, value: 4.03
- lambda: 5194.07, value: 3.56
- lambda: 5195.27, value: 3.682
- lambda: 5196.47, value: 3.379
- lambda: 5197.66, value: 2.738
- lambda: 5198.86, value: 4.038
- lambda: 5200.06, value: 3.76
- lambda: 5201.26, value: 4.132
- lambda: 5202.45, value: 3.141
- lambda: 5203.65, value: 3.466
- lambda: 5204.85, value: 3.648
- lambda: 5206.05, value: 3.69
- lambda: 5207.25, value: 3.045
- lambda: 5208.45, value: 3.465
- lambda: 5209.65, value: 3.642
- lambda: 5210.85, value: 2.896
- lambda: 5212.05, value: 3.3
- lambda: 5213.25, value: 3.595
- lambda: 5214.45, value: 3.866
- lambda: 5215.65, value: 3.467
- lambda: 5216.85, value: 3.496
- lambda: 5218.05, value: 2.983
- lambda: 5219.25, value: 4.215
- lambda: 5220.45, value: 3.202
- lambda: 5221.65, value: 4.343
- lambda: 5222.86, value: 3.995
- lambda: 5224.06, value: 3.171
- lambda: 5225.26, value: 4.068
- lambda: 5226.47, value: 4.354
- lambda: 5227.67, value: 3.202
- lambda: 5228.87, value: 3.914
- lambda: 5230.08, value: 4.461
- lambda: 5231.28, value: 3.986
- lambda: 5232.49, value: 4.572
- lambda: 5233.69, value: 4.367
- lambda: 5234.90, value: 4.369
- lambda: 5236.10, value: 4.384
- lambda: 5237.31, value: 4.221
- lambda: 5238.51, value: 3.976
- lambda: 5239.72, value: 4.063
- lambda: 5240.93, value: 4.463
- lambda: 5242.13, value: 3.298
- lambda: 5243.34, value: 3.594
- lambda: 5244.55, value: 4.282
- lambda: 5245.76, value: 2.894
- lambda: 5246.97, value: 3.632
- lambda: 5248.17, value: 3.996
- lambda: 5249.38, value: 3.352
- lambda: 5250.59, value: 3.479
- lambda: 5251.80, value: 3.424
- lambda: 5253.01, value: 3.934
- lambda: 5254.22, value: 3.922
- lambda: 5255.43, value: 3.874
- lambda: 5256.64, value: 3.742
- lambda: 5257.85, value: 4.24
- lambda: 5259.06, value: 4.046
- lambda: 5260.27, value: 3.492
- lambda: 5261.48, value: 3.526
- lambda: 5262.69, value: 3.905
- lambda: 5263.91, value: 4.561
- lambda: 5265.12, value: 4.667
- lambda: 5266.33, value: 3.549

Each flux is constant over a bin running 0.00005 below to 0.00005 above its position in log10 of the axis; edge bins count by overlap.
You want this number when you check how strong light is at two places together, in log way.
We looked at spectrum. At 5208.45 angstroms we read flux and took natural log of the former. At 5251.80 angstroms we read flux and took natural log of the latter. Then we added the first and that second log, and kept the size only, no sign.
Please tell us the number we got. 2.47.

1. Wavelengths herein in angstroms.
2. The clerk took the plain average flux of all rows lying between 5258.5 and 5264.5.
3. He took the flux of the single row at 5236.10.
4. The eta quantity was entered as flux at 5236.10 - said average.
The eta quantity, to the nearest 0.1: 0.5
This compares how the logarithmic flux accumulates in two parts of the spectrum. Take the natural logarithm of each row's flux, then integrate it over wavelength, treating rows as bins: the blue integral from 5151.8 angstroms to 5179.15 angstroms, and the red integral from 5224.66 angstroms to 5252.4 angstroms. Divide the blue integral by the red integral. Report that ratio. 0.94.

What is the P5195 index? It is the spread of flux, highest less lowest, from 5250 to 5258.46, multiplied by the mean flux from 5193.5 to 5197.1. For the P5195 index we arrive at 2.9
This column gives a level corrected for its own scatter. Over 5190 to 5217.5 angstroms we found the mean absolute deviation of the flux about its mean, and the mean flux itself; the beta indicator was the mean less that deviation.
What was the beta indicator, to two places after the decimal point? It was 3.25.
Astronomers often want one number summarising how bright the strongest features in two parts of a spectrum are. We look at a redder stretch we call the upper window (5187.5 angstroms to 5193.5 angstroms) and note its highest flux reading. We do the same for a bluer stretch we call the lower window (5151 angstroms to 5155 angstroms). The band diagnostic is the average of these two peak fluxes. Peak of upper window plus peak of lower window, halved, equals 4.14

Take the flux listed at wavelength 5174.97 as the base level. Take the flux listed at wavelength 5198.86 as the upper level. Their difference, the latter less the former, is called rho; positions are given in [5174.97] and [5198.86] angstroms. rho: 0.0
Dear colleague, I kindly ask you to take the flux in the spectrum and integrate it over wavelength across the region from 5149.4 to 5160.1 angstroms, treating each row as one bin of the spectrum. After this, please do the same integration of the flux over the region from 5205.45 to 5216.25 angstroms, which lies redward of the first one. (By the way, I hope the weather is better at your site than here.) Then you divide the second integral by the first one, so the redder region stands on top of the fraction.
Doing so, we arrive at 0.98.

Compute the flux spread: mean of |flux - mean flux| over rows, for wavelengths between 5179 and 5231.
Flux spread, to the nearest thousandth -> 0.375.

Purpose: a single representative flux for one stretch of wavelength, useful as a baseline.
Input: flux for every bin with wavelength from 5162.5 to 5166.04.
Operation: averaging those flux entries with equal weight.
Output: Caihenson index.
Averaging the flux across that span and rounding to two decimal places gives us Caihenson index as 4.09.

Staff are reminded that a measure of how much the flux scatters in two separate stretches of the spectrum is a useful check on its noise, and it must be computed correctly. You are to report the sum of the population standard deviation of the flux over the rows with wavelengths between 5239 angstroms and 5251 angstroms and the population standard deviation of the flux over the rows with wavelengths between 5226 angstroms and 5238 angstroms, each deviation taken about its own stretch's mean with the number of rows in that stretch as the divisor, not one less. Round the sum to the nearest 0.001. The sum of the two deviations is 0.842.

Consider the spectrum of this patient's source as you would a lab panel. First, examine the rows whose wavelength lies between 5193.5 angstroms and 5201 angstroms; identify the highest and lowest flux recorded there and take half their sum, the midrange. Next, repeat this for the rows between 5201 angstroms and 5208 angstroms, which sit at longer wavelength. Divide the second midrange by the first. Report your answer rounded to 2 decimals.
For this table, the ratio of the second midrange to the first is 1.06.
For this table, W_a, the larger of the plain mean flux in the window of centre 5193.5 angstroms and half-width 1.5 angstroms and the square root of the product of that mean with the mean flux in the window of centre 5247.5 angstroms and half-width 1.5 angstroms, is 3.8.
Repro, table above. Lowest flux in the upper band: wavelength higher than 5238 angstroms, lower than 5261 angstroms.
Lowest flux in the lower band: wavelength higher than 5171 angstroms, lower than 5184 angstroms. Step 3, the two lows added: 5.60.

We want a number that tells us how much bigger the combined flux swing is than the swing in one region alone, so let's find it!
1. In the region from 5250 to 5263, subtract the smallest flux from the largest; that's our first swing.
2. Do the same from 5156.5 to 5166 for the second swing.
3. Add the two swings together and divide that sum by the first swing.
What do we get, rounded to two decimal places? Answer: 2.07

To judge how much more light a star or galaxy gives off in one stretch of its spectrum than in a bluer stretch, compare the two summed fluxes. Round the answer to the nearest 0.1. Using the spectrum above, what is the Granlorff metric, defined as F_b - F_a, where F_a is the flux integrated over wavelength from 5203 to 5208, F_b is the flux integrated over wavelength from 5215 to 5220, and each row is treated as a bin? 0.4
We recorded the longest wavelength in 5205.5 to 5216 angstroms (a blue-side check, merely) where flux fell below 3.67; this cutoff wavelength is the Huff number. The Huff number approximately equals 5215.65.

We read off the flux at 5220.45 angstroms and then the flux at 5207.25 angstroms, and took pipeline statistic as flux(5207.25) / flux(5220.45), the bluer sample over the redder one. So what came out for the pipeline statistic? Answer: 0.95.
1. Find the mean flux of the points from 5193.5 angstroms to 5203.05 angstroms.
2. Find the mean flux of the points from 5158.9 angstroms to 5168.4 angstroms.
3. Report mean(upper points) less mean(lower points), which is -0.5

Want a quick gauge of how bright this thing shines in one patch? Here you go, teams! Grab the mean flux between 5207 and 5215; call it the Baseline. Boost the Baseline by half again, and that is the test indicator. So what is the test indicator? 5.1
